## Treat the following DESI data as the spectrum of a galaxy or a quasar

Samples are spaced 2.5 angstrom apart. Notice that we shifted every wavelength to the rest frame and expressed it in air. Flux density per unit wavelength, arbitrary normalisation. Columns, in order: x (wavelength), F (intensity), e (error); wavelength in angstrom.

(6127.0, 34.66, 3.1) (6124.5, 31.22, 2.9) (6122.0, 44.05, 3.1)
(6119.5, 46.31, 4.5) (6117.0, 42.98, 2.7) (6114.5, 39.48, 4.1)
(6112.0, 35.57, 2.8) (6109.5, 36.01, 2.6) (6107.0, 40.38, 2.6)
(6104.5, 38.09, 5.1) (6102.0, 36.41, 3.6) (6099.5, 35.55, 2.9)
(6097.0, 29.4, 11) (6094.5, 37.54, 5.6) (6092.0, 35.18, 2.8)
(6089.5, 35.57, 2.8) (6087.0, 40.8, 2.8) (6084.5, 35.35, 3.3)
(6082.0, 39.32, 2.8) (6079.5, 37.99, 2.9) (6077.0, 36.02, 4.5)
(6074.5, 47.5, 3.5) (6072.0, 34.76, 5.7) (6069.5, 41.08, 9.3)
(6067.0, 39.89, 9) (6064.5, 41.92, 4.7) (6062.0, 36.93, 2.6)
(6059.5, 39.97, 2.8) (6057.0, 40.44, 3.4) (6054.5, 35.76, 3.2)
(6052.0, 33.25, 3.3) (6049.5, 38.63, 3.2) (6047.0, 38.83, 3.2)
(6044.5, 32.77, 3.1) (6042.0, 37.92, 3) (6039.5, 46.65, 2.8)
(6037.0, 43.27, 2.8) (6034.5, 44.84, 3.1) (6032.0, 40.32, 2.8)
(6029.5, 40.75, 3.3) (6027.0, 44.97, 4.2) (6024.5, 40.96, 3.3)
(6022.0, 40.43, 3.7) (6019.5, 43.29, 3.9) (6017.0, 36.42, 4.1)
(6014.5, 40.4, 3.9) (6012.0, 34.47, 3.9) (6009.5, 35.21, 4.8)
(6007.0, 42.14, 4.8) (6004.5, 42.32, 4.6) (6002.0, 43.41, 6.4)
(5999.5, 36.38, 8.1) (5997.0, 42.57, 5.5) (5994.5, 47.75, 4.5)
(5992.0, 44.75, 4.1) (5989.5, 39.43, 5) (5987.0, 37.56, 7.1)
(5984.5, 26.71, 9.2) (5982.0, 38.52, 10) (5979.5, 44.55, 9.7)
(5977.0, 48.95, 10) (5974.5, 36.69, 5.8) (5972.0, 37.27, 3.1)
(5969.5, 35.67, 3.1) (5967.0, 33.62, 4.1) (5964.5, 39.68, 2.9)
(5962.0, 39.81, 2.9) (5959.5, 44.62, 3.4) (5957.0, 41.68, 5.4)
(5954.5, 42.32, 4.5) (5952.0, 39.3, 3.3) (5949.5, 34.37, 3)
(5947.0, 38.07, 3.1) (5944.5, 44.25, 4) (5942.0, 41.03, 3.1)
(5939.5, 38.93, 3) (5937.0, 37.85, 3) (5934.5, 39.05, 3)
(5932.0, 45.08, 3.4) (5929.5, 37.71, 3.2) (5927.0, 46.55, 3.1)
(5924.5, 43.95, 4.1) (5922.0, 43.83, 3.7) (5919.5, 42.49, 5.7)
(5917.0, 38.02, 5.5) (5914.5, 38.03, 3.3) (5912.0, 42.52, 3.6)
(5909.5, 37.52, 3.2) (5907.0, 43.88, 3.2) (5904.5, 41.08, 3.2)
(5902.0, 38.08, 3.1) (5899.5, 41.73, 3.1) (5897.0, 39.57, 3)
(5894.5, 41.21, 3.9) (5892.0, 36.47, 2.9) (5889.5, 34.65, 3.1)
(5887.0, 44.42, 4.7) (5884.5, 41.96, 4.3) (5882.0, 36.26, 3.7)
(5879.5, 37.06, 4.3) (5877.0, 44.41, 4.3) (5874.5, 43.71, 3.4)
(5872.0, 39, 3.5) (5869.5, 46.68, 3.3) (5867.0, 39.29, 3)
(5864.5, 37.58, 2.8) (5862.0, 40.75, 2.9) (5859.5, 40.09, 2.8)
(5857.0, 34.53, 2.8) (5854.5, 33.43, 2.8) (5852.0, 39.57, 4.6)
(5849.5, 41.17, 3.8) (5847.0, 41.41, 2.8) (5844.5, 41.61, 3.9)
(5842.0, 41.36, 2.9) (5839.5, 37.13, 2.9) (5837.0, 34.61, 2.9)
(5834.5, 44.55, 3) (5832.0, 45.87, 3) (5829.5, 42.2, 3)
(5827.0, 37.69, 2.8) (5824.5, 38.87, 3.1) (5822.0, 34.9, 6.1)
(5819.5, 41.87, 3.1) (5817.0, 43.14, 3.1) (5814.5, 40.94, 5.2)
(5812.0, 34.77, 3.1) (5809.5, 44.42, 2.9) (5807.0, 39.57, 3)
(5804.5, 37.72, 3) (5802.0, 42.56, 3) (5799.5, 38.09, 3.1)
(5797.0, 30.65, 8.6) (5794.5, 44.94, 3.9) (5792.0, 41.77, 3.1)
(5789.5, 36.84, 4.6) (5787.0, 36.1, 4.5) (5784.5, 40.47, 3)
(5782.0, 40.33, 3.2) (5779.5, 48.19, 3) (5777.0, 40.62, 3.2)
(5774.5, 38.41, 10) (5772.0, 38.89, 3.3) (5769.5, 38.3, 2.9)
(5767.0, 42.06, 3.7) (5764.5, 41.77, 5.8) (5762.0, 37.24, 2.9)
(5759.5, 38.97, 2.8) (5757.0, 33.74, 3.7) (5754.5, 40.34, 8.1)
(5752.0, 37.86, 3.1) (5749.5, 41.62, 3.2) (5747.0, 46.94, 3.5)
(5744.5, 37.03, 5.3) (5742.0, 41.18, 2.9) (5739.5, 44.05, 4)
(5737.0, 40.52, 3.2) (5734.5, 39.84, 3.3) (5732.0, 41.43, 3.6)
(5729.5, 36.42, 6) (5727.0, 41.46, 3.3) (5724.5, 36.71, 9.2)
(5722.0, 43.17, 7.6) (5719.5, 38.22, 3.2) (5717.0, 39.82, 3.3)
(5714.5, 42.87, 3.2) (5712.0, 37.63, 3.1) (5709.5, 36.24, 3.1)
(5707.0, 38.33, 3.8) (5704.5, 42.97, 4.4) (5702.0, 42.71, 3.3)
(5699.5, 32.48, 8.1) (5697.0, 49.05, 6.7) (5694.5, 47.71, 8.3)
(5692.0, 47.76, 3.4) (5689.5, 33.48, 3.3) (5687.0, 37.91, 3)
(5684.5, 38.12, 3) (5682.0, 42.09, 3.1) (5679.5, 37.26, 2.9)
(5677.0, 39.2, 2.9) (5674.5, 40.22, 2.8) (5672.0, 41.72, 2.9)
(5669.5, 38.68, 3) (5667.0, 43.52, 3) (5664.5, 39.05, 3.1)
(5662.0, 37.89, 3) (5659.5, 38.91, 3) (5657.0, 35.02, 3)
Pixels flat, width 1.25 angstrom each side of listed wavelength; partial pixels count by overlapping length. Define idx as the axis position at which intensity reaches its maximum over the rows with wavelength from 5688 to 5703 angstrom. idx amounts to 5697.0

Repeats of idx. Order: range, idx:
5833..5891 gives 5869.5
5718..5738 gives 5722.0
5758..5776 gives 5767.0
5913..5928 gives 5927.0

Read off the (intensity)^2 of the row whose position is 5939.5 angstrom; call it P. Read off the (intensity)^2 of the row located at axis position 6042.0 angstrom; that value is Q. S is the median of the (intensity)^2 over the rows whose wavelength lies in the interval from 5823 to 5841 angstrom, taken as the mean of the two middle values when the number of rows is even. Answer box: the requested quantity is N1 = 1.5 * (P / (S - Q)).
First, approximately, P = 1516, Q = 1438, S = 1511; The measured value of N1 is 31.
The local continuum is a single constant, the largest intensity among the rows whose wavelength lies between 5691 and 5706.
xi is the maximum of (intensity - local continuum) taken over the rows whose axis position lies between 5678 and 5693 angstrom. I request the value -1.3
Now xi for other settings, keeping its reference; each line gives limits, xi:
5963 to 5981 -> -0.1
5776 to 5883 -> -0.9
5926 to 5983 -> -0.1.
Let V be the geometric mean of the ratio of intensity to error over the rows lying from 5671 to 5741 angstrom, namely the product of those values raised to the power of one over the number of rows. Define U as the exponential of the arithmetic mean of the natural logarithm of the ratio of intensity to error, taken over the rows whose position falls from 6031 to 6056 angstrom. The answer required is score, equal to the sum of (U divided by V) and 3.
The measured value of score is 4.24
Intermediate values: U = 12.8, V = 10.3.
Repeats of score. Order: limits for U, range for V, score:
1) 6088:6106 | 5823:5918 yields 3.69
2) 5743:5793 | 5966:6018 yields 4.43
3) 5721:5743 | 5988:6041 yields 3.92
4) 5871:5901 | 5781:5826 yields 4.03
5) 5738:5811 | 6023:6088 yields 3.95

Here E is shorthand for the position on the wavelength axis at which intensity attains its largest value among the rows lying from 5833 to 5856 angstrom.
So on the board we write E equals 5834.5 angstrom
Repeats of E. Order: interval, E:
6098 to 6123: 6119.5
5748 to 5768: 5767.0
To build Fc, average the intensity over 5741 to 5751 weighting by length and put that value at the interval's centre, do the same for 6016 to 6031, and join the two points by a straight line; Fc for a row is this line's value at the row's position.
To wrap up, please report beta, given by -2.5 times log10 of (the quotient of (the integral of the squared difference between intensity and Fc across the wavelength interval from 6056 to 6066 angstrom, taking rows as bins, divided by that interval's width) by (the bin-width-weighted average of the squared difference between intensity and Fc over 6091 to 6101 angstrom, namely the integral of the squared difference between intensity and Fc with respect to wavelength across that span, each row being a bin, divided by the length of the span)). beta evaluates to 2.6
